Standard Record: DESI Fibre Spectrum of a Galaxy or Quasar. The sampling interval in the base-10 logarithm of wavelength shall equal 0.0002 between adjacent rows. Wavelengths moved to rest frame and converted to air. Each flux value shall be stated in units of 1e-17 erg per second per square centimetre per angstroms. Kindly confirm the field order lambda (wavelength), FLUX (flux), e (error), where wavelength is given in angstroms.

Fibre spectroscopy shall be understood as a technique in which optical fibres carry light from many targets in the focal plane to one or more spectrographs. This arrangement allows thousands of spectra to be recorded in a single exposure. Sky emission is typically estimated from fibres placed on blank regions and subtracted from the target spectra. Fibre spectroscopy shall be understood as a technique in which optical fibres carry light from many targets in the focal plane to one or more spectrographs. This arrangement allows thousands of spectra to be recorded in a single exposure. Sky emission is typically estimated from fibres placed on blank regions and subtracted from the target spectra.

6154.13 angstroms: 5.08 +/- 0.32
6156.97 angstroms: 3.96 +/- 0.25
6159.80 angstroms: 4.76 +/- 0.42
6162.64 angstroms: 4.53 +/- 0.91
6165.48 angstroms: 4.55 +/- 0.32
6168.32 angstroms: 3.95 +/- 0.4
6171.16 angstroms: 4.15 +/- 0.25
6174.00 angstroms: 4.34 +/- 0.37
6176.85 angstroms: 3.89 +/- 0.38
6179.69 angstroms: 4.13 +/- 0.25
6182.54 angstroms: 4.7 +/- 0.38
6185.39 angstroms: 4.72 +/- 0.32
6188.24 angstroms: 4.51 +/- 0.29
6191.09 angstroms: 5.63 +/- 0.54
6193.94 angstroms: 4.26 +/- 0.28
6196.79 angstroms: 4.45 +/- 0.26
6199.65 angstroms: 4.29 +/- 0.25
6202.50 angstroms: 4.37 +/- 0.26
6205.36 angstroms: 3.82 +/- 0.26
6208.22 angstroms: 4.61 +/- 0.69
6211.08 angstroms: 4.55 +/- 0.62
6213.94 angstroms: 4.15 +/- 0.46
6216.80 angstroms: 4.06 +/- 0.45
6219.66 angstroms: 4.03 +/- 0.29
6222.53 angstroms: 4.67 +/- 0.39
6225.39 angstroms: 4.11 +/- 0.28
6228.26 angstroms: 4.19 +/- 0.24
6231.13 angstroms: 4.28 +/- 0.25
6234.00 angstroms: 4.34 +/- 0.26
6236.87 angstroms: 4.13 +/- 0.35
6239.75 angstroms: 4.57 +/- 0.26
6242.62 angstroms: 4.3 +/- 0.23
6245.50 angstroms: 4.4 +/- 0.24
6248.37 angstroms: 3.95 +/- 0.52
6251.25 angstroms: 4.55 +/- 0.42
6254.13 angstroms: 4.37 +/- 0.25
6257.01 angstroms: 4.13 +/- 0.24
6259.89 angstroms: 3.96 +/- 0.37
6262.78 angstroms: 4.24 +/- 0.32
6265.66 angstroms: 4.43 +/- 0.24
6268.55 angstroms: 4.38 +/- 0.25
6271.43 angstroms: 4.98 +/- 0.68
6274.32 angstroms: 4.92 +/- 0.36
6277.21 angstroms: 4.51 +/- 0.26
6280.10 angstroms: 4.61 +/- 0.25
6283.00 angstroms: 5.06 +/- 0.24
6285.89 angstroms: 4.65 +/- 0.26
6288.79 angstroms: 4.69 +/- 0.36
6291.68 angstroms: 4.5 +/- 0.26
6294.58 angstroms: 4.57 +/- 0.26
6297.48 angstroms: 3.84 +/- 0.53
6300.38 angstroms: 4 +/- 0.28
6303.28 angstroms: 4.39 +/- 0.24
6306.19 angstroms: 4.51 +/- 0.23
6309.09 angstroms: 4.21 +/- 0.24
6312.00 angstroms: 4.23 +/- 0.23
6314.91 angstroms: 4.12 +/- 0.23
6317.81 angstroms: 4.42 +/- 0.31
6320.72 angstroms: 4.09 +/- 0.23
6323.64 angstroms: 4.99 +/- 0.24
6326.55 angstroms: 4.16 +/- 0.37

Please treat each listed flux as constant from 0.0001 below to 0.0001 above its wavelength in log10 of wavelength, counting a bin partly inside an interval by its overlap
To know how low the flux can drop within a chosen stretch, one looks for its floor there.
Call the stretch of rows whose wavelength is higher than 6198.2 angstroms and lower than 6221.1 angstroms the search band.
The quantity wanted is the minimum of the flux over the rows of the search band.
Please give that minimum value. 3.82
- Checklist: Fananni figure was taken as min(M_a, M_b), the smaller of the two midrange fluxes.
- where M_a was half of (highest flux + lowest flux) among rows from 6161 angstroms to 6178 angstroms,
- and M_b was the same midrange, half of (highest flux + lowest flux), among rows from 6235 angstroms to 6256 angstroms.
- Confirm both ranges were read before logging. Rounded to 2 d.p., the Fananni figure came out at 4.22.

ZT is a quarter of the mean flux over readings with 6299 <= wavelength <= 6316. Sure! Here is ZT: 1.06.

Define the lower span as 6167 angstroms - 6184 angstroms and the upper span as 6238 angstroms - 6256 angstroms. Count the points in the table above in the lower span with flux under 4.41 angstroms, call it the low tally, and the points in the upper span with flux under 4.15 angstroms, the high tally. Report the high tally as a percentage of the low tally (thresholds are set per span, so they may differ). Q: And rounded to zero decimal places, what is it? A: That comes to 20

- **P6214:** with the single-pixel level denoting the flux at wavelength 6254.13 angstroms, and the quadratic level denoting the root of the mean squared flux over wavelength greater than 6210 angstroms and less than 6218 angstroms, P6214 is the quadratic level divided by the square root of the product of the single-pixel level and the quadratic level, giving 0.99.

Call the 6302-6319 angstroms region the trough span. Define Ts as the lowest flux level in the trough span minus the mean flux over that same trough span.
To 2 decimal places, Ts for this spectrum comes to -0.19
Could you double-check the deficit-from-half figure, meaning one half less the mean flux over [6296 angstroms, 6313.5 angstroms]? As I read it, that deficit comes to -3.70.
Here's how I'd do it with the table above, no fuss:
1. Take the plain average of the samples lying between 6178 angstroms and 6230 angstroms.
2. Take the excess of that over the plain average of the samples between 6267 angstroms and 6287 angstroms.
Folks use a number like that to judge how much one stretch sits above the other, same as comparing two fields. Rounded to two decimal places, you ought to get -0.33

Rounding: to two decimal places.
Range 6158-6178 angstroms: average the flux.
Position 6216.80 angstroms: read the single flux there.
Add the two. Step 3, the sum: 8.37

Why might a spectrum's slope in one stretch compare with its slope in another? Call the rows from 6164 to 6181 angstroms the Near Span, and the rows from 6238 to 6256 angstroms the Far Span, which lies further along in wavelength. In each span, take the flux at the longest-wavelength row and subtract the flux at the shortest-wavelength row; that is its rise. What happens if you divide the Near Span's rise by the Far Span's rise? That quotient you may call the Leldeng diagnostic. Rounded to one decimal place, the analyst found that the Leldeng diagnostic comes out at 2.1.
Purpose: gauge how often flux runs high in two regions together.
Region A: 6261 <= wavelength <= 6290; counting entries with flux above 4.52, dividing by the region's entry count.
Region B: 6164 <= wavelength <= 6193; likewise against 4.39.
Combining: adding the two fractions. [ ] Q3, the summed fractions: 1.1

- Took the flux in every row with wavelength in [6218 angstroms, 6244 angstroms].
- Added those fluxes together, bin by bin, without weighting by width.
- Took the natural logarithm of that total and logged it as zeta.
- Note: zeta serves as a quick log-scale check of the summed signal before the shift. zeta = 3.7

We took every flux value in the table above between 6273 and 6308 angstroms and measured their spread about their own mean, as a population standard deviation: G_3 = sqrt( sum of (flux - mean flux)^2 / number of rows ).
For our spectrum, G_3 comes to 0.324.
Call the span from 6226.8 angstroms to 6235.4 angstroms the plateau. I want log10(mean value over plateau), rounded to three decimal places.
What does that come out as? 0.630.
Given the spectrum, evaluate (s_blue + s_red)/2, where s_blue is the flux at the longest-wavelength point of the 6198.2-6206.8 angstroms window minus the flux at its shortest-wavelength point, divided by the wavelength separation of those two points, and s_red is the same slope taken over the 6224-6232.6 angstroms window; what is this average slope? -0.03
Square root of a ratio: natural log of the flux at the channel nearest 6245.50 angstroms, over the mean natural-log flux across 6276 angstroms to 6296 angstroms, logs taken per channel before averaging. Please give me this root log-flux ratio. 0.98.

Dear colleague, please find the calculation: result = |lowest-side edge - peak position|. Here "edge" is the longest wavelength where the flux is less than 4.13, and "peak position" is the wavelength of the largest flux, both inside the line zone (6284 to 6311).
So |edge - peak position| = 11.6 angstroms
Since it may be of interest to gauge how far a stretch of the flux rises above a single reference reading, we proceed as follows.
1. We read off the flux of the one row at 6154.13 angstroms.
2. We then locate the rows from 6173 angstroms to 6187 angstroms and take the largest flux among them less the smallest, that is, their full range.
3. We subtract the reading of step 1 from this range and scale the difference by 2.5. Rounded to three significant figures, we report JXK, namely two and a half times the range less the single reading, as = -10.6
